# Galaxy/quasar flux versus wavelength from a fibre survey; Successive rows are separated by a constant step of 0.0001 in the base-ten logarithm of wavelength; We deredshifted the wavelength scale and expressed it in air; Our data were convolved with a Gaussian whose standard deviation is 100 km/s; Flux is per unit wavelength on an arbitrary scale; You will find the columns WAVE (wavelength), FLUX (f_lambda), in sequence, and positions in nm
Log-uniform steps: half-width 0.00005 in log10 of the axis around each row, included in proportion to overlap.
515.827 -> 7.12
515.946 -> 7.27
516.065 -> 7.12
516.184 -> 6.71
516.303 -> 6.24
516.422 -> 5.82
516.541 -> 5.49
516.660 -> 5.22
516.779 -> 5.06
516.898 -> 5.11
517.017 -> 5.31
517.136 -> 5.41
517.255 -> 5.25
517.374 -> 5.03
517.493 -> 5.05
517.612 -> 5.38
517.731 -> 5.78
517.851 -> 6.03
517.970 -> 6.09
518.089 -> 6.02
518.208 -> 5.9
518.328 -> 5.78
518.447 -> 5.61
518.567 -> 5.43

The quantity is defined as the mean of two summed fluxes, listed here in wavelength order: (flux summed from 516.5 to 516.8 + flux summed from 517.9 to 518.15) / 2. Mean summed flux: 14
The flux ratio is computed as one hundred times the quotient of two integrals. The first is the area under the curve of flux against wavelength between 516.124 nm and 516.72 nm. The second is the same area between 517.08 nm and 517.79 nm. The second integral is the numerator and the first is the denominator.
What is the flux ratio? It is 108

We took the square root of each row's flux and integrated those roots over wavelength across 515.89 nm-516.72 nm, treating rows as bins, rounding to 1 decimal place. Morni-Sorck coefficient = 2.1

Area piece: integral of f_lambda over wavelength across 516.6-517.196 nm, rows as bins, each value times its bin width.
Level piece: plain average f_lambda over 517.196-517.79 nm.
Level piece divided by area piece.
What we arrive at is 1.70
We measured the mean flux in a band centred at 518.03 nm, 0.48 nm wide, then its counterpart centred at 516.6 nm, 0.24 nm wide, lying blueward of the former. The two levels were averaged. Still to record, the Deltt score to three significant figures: 5.68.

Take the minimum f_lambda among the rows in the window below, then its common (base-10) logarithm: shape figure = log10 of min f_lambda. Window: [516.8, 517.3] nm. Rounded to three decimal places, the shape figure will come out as 0.708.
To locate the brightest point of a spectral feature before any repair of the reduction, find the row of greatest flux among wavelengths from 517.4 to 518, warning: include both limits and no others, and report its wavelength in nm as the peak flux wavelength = 517.970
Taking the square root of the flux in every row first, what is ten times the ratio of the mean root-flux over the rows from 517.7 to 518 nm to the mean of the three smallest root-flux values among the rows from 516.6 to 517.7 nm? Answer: 10.9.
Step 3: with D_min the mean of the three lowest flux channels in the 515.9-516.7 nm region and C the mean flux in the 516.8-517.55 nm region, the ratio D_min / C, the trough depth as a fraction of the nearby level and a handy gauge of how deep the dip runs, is 1.06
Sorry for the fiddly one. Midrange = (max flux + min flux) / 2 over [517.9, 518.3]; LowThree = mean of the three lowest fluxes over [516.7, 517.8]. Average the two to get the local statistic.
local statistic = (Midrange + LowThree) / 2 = 5.52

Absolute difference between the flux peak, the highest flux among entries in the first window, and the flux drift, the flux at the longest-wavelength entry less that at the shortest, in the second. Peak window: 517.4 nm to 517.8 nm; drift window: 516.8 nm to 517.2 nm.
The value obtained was 5.5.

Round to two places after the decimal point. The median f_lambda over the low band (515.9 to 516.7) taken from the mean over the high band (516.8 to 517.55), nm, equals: -1.05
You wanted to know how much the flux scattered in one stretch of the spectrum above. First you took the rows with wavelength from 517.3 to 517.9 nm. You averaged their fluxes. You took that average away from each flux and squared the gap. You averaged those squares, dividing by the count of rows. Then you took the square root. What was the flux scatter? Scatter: 0.40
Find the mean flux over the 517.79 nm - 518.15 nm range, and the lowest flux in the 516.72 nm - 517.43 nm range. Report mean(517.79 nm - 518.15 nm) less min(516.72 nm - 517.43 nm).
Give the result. 1.0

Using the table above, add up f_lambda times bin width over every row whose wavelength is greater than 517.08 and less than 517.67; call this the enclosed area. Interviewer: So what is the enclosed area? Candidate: 3.1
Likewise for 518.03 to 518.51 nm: 2.8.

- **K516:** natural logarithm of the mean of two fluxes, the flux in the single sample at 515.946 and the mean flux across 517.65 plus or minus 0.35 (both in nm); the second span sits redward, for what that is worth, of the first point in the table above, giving 1.86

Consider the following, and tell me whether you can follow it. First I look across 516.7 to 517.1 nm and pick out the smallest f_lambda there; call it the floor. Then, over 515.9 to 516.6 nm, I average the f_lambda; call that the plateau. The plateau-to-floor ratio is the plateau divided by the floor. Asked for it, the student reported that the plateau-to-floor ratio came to 1.27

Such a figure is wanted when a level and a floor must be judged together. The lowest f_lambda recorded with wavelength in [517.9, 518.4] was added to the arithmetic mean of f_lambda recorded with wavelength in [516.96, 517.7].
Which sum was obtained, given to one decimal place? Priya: 11.0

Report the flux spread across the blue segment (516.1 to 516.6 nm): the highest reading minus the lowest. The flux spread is 1.2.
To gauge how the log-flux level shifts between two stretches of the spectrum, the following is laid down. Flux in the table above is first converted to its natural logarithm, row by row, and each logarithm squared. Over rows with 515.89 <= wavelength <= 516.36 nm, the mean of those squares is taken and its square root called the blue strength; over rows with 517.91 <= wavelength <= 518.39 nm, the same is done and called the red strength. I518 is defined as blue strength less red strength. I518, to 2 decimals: 0.14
